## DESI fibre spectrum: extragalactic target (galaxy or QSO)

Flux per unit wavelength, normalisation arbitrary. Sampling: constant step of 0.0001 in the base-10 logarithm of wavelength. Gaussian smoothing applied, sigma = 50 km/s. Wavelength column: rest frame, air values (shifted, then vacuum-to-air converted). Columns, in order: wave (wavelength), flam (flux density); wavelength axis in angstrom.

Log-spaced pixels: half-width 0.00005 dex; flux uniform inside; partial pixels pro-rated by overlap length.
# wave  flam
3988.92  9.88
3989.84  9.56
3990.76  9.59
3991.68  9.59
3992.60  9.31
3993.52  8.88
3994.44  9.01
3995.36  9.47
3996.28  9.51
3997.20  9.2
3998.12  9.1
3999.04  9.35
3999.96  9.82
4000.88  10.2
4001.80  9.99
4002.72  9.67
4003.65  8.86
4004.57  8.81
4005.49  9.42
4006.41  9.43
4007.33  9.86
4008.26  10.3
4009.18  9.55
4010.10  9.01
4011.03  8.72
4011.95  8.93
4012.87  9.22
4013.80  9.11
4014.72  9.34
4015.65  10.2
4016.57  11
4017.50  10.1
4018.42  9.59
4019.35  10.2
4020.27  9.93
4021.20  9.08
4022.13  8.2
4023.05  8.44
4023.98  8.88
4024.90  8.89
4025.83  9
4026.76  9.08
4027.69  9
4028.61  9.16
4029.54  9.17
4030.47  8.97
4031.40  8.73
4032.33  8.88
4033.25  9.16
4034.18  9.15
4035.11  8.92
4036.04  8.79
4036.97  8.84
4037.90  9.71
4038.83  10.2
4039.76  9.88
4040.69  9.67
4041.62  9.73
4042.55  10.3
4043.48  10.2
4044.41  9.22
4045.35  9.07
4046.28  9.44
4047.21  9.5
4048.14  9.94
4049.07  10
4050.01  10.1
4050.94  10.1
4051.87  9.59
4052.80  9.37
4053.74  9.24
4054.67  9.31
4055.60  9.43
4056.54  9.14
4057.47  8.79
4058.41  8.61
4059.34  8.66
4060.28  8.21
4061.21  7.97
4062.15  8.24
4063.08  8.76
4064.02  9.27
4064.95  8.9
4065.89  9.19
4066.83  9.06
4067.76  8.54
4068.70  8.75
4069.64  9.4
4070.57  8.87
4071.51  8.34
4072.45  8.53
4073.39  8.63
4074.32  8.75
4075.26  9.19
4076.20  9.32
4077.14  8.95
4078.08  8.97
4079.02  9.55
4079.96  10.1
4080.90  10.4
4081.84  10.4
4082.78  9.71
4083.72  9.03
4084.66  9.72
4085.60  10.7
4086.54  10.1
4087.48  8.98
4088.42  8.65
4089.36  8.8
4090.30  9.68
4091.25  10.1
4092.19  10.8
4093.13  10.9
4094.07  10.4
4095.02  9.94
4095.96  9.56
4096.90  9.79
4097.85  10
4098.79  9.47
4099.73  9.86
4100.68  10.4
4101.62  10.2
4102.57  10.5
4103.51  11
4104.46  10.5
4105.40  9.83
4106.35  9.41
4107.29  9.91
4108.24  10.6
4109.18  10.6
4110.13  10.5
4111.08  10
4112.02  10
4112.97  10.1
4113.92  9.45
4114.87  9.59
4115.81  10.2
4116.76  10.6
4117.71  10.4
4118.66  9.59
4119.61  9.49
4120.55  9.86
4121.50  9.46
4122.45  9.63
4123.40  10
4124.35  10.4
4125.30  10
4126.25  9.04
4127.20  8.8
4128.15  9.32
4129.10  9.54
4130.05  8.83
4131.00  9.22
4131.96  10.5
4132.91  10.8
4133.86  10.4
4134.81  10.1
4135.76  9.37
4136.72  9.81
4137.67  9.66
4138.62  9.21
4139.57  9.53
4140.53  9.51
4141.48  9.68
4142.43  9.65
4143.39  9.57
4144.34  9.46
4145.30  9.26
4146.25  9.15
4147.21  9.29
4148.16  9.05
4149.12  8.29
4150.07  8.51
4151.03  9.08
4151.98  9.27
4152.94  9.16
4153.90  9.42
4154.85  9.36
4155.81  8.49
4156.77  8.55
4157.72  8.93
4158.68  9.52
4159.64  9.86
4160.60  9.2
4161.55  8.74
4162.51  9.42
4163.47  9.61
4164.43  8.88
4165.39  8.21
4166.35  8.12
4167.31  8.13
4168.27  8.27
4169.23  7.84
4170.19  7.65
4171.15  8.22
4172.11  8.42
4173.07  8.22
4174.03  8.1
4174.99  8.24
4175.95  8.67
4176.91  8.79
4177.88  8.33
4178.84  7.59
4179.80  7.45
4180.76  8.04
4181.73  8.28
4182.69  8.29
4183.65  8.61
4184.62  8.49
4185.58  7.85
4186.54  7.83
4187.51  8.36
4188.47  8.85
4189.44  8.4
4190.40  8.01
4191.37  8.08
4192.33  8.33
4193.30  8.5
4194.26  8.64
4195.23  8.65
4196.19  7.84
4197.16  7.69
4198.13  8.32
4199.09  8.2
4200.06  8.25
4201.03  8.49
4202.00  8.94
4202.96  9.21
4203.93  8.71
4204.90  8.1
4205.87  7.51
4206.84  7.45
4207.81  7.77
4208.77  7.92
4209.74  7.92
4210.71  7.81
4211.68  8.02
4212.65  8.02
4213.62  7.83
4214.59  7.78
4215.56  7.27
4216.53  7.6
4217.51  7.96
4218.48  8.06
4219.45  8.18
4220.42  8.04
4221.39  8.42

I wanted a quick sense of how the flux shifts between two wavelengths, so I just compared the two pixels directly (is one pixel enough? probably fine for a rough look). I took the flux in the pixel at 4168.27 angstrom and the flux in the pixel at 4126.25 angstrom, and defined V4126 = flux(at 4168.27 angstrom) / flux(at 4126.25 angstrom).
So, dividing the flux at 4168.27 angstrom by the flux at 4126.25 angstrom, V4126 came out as 0.91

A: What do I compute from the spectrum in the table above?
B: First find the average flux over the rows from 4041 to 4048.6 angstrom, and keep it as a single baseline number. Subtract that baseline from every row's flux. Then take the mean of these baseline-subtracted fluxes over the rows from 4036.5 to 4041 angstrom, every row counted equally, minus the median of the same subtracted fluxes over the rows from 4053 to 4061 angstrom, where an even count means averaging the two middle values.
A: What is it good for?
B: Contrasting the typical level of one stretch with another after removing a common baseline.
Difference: 0.7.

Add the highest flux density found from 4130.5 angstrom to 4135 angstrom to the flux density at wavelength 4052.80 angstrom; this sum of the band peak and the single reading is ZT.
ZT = 20.2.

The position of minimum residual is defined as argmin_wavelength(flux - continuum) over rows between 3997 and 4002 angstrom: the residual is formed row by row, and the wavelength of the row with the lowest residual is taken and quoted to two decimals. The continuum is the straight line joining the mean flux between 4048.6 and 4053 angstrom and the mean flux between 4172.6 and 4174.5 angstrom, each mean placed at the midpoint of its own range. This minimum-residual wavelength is 3998.12 angstrom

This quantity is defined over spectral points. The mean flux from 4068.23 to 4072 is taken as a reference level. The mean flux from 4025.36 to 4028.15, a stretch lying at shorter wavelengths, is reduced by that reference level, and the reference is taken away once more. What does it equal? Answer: -8.7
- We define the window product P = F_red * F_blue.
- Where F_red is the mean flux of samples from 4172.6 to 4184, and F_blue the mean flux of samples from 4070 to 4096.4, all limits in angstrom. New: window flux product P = 78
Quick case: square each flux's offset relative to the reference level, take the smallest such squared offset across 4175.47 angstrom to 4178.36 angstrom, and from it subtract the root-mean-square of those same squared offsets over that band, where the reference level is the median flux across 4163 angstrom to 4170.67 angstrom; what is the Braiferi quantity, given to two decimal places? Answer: -0.24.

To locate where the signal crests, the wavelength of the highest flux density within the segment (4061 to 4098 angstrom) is 4093.13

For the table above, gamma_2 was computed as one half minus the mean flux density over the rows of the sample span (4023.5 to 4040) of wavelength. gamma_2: -8.6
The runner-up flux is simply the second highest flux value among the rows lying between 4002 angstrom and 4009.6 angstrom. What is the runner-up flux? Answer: 9.86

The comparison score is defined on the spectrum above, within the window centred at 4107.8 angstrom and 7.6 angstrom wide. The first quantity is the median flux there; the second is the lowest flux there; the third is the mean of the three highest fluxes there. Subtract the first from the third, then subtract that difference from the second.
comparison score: 9.1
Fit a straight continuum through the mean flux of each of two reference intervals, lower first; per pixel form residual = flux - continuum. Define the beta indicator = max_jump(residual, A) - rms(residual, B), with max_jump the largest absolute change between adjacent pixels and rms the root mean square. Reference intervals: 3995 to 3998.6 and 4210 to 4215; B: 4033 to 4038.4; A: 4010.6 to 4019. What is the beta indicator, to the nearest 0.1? 0.6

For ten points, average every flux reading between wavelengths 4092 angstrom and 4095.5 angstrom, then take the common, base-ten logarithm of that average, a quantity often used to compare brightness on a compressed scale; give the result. 1.02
